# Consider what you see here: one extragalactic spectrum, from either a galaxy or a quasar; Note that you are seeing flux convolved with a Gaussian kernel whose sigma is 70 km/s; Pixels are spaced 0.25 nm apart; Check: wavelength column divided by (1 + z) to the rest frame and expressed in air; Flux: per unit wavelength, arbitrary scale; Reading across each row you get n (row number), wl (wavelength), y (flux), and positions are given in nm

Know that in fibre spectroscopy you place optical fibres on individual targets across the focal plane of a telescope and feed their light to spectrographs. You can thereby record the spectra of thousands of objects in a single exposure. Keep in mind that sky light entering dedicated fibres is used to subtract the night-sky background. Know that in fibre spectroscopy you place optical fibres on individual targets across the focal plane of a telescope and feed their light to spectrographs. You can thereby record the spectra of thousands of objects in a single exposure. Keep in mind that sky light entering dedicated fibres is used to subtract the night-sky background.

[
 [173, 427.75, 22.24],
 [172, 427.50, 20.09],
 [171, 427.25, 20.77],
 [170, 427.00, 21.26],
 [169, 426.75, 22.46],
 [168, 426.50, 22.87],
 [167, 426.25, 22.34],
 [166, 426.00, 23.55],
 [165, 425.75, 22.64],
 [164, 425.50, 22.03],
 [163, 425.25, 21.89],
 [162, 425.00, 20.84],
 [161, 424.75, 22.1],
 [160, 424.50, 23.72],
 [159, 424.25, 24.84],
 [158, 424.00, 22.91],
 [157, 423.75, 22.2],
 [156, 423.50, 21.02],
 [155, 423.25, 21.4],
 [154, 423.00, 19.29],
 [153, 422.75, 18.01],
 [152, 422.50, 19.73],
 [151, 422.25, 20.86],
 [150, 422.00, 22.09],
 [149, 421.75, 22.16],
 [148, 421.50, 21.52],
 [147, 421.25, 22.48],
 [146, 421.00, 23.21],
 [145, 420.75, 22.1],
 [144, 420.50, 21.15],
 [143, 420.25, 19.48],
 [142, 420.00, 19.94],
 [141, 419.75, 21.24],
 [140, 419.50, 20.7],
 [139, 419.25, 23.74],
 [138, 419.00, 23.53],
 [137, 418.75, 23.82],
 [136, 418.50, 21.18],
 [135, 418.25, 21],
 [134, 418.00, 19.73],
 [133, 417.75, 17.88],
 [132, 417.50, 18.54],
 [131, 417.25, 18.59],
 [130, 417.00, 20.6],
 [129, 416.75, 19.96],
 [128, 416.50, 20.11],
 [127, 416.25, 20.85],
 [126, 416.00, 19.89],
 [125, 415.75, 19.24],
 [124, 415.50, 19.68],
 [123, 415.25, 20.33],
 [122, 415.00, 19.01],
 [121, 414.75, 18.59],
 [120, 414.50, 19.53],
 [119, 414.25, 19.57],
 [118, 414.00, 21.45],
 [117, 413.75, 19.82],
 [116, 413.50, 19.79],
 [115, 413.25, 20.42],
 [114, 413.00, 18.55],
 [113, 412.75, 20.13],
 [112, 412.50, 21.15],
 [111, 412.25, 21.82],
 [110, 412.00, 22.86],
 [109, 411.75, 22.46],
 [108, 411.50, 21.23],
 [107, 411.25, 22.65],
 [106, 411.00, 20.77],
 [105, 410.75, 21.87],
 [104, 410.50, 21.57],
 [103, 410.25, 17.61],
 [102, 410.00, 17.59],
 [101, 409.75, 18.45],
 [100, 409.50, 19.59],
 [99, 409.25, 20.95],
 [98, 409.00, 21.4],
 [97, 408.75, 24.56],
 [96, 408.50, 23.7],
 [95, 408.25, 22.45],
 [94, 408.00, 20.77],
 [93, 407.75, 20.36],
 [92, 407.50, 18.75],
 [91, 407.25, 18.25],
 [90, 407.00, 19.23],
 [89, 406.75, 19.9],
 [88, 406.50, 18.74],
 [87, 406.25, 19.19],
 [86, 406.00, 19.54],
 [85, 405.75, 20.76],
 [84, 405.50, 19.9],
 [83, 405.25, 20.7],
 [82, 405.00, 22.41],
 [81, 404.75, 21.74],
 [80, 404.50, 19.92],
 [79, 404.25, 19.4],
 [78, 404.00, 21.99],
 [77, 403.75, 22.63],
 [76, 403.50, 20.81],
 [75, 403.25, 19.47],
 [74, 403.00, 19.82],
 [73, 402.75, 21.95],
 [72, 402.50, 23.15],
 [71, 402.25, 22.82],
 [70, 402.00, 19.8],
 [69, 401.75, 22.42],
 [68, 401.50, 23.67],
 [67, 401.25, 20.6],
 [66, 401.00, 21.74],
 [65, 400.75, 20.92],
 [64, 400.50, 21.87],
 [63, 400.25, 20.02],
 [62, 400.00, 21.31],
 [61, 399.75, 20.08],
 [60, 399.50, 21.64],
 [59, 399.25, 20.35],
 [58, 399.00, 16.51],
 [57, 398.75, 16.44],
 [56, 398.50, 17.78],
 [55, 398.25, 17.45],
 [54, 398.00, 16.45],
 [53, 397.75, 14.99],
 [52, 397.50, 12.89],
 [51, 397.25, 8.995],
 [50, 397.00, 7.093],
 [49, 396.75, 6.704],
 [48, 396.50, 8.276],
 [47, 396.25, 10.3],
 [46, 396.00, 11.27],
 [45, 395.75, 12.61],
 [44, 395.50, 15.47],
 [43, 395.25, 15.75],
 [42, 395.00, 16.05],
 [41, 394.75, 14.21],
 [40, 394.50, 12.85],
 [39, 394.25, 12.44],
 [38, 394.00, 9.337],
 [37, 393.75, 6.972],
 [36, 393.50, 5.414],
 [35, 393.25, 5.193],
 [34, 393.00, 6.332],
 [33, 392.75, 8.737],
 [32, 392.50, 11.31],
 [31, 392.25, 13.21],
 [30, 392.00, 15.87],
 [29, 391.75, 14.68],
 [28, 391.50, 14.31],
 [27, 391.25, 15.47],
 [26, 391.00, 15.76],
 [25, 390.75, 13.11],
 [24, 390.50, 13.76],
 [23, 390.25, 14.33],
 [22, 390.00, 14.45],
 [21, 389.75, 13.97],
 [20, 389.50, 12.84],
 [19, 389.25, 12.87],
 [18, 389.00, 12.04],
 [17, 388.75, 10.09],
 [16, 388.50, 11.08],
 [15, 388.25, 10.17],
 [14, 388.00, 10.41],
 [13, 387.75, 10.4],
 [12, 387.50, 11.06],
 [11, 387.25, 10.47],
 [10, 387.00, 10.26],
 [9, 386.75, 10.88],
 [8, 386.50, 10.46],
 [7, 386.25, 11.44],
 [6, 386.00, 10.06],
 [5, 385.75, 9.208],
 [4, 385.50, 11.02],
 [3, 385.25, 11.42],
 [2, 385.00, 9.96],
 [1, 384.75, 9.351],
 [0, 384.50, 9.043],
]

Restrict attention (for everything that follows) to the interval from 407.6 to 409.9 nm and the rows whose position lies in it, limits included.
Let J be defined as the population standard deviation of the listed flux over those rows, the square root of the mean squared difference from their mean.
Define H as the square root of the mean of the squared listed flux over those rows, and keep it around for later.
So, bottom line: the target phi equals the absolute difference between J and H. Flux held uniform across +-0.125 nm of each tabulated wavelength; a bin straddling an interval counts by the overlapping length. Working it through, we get 19.6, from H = 21.4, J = 1.8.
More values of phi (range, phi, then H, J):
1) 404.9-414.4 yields 19.0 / 20.6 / 1.6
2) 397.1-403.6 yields 16.3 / 19.7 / 3.3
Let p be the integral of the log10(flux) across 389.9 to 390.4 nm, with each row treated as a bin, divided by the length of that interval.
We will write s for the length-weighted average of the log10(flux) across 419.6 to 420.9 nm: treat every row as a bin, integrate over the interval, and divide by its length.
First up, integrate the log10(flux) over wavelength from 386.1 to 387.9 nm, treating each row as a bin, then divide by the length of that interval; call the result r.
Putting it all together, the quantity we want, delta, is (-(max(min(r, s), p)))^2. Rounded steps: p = 1.16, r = 1.03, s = 1.32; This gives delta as 1.34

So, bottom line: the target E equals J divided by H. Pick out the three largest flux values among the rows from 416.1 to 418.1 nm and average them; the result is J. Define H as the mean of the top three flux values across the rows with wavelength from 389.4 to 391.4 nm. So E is 1.35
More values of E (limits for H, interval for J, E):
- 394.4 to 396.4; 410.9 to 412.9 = 1.44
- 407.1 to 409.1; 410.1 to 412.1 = 0.96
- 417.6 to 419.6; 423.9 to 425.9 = 1.01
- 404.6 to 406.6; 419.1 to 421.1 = 1.06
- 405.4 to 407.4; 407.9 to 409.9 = 1.17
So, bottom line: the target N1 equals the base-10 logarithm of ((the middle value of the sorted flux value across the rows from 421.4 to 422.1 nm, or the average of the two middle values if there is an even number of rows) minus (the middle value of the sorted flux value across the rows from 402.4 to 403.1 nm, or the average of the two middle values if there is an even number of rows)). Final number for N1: -0.85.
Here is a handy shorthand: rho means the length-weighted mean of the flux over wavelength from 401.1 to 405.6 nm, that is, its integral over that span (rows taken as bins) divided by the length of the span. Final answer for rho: 21.3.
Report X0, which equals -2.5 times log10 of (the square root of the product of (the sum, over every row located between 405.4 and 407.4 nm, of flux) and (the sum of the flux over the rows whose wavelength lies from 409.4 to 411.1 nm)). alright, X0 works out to -5.4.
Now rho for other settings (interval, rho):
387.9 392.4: 13.3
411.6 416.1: 20.2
